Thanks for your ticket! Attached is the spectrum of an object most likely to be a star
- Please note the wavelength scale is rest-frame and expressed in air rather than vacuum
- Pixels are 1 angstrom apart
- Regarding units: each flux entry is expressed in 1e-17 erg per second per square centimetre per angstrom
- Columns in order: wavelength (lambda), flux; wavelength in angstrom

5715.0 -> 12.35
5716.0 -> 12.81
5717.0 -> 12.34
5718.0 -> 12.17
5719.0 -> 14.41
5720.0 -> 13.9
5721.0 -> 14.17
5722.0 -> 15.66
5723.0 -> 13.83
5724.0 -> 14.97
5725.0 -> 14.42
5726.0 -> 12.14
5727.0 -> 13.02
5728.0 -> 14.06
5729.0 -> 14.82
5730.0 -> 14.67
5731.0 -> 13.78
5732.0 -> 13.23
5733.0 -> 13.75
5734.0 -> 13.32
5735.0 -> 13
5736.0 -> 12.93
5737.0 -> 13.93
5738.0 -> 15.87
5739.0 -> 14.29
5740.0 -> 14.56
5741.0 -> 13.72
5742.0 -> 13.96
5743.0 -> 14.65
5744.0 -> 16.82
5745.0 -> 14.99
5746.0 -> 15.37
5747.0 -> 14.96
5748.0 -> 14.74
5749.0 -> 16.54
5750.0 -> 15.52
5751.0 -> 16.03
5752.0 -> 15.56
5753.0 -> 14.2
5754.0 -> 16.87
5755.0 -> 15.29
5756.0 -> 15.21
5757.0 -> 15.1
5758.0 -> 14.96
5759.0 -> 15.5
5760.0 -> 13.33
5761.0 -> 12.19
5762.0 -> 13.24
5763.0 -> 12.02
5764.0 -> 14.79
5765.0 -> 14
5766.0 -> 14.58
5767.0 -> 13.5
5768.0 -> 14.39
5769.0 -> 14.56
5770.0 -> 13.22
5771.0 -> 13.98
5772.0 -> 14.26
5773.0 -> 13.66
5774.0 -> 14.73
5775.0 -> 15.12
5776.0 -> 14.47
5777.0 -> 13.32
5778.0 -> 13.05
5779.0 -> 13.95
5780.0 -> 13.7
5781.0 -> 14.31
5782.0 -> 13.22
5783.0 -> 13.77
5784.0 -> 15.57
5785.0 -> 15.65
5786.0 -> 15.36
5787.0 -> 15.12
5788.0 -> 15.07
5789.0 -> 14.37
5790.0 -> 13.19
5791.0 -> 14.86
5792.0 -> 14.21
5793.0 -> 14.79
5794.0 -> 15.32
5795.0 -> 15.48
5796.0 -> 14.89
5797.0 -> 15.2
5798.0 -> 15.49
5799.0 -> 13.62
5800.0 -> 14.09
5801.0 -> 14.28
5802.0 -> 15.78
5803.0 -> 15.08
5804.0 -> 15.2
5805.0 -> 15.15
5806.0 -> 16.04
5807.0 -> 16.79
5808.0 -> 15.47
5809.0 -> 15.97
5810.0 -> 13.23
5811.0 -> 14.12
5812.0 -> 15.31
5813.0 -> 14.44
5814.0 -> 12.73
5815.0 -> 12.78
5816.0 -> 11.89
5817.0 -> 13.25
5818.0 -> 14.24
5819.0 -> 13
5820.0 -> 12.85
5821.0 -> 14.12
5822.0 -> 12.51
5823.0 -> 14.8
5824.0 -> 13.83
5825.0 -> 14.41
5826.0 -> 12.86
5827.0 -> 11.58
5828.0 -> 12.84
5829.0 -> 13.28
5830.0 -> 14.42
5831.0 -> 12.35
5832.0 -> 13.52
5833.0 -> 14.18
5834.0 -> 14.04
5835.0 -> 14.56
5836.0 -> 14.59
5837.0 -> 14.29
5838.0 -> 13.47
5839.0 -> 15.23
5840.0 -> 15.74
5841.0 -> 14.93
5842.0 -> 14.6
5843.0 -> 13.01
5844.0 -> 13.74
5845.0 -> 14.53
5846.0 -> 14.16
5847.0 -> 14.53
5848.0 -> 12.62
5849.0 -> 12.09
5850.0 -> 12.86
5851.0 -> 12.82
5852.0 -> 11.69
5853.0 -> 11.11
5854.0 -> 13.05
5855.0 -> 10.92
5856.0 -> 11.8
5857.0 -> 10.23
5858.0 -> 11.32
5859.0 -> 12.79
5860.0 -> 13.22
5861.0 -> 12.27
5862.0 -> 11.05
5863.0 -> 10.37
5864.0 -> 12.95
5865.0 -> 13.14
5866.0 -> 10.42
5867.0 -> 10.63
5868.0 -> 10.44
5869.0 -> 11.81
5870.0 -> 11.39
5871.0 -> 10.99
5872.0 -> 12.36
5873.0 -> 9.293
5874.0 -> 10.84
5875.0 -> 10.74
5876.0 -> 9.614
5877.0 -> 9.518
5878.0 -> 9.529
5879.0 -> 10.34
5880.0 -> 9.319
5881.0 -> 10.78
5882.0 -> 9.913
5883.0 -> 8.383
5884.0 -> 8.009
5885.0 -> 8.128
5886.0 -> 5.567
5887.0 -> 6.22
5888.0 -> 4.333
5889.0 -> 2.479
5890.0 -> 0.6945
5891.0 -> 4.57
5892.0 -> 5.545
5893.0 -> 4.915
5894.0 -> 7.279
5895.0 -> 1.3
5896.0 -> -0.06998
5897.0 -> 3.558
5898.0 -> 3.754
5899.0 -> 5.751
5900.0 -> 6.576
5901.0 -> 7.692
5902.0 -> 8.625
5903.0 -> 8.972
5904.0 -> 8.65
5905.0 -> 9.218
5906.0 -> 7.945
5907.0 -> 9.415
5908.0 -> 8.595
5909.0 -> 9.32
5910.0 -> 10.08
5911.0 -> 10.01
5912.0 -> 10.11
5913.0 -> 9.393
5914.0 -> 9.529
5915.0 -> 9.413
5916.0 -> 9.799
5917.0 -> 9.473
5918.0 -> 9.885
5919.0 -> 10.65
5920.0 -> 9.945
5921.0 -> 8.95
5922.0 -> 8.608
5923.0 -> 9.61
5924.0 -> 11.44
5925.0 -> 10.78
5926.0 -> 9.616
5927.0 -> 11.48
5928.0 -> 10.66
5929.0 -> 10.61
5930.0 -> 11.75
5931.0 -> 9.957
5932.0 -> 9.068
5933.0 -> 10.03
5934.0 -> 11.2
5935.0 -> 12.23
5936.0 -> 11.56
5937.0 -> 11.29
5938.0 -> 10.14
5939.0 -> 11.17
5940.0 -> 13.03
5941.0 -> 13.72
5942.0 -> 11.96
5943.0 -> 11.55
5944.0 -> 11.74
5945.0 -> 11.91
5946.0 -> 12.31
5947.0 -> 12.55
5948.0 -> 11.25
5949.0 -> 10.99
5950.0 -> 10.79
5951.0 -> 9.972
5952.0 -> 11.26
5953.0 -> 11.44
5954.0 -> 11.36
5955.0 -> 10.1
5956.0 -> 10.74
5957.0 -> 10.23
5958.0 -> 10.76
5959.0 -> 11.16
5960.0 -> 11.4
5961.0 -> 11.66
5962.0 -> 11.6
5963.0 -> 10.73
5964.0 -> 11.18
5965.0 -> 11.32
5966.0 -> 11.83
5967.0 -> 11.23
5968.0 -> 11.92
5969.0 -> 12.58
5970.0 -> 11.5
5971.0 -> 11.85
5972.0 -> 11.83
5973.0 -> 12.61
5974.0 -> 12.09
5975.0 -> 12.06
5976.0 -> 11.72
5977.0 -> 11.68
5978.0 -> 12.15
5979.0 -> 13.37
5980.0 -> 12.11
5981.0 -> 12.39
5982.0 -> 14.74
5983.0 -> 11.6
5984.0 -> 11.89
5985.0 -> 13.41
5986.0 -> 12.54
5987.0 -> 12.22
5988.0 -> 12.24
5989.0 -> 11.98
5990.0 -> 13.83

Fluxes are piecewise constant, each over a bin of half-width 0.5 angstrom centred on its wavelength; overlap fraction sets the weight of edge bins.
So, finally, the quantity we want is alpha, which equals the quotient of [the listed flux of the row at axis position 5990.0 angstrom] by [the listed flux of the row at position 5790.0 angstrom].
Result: 1.05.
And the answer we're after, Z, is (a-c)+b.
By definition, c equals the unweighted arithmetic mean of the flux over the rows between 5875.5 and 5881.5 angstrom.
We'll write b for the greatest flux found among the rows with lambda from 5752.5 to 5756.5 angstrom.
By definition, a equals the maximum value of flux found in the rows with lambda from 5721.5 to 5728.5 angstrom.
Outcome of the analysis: 22.7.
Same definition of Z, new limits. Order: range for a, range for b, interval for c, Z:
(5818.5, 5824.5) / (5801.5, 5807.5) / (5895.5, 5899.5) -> 28.3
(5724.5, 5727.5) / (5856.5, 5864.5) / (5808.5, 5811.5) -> 13.2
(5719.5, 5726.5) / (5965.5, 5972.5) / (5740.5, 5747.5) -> 13.3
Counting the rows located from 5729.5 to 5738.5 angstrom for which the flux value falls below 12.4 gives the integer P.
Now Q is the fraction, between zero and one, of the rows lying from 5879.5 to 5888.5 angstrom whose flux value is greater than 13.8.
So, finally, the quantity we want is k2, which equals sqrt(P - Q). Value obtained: 0.0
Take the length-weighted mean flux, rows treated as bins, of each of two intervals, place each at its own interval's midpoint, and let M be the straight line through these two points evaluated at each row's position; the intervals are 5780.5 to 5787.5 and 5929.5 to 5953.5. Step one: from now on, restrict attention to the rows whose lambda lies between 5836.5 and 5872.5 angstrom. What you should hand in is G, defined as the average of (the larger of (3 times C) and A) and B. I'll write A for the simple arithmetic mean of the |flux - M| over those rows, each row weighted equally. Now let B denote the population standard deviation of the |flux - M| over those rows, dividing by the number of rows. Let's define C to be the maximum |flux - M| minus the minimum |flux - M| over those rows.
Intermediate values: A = 1.24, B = 0.84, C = 2.87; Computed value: 4.7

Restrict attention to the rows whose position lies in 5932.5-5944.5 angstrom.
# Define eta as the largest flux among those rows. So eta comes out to 13.72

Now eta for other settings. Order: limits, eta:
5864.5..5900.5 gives 13.14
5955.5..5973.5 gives 12.61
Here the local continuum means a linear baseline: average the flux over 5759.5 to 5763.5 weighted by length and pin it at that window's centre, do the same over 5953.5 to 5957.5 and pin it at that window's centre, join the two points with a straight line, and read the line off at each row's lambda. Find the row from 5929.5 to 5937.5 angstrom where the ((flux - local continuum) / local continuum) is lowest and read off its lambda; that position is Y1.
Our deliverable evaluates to 5932.0 angstrom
